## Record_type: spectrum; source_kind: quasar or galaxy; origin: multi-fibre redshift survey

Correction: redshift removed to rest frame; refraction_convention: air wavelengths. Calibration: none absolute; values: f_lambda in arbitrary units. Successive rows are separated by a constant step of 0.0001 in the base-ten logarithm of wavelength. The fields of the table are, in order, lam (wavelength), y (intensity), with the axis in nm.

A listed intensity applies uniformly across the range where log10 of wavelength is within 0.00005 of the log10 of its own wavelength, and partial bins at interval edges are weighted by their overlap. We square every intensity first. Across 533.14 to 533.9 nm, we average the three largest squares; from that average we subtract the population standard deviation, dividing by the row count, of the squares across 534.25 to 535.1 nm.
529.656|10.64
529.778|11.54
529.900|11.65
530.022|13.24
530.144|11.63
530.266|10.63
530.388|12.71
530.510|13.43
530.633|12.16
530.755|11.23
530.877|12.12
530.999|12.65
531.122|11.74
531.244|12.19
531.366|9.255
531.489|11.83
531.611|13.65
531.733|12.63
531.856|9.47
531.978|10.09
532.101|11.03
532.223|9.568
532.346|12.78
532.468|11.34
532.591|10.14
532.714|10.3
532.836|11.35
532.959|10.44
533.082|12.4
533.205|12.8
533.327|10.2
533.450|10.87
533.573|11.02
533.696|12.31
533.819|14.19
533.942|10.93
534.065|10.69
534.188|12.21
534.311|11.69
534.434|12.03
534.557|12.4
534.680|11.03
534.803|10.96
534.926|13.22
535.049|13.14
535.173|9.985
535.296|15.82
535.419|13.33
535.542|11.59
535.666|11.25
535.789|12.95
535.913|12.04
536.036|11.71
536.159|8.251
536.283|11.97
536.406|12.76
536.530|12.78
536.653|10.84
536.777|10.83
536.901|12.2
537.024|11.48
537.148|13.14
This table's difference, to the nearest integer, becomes 152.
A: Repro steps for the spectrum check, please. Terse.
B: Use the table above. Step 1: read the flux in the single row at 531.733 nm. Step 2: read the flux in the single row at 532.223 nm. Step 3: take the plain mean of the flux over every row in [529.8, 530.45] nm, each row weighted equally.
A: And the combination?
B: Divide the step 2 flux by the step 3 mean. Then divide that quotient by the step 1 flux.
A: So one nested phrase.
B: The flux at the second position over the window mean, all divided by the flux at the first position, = 0.063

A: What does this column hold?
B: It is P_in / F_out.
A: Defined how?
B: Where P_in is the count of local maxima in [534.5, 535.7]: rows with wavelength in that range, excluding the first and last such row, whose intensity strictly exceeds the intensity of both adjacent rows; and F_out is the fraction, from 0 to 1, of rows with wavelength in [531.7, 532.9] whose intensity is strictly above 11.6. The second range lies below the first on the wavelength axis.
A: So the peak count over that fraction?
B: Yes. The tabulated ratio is 10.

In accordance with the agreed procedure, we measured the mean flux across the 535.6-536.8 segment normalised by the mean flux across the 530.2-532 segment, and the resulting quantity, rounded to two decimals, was 0.98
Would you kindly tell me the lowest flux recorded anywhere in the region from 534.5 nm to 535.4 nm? 9.985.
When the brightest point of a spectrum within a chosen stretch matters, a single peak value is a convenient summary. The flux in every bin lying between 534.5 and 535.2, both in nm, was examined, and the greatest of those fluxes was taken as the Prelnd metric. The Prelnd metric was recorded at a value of 13.22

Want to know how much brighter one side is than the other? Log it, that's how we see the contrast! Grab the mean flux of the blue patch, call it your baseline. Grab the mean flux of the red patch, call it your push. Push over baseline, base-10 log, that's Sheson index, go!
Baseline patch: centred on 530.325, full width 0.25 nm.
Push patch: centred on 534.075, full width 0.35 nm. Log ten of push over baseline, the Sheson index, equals -0.015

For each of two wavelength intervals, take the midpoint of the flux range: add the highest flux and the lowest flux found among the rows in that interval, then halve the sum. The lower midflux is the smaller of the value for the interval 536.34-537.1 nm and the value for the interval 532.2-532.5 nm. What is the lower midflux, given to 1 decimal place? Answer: 11.2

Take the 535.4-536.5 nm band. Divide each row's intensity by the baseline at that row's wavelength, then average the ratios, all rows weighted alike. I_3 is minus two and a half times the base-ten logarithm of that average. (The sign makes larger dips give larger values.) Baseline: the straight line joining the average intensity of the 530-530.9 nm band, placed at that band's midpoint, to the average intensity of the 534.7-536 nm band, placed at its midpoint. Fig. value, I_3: 0.06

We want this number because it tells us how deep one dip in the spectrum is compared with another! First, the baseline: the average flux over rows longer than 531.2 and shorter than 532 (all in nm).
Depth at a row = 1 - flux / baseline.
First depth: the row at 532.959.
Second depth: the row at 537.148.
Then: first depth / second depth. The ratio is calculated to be -0.5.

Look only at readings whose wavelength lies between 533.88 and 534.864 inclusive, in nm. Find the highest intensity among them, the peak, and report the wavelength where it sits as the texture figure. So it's 534.557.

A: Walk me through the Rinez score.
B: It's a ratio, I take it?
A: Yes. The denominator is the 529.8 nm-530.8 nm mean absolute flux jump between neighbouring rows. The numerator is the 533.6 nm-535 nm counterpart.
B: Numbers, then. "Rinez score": 0.90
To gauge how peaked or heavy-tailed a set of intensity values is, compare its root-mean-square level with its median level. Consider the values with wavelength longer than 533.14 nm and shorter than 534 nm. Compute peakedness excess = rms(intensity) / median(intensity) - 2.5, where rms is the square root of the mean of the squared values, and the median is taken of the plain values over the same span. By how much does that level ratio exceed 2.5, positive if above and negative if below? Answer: -1.43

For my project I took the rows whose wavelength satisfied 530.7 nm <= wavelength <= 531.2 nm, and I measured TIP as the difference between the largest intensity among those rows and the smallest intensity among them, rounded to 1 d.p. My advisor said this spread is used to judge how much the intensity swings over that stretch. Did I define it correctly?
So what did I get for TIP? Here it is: 1.4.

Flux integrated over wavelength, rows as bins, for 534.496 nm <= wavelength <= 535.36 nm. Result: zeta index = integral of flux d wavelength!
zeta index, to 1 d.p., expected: 10.7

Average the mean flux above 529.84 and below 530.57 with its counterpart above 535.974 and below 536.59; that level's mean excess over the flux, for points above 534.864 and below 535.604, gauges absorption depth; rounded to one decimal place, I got -1.0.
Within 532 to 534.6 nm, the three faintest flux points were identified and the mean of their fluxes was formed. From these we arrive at 10.0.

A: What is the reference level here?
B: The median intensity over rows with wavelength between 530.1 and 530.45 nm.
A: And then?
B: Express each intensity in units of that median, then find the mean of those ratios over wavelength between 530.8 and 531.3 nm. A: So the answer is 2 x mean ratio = 2.09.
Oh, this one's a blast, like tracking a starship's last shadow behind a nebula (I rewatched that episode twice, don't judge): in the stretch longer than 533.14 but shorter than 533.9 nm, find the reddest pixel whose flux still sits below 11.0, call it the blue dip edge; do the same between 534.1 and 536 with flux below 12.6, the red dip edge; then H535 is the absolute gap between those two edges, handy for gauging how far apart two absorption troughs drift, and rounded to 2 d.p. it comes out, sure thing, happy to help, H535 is 2.46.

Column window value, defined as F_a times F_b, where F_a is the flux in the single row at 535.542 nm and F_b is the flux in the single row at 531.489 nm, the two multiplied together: 137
